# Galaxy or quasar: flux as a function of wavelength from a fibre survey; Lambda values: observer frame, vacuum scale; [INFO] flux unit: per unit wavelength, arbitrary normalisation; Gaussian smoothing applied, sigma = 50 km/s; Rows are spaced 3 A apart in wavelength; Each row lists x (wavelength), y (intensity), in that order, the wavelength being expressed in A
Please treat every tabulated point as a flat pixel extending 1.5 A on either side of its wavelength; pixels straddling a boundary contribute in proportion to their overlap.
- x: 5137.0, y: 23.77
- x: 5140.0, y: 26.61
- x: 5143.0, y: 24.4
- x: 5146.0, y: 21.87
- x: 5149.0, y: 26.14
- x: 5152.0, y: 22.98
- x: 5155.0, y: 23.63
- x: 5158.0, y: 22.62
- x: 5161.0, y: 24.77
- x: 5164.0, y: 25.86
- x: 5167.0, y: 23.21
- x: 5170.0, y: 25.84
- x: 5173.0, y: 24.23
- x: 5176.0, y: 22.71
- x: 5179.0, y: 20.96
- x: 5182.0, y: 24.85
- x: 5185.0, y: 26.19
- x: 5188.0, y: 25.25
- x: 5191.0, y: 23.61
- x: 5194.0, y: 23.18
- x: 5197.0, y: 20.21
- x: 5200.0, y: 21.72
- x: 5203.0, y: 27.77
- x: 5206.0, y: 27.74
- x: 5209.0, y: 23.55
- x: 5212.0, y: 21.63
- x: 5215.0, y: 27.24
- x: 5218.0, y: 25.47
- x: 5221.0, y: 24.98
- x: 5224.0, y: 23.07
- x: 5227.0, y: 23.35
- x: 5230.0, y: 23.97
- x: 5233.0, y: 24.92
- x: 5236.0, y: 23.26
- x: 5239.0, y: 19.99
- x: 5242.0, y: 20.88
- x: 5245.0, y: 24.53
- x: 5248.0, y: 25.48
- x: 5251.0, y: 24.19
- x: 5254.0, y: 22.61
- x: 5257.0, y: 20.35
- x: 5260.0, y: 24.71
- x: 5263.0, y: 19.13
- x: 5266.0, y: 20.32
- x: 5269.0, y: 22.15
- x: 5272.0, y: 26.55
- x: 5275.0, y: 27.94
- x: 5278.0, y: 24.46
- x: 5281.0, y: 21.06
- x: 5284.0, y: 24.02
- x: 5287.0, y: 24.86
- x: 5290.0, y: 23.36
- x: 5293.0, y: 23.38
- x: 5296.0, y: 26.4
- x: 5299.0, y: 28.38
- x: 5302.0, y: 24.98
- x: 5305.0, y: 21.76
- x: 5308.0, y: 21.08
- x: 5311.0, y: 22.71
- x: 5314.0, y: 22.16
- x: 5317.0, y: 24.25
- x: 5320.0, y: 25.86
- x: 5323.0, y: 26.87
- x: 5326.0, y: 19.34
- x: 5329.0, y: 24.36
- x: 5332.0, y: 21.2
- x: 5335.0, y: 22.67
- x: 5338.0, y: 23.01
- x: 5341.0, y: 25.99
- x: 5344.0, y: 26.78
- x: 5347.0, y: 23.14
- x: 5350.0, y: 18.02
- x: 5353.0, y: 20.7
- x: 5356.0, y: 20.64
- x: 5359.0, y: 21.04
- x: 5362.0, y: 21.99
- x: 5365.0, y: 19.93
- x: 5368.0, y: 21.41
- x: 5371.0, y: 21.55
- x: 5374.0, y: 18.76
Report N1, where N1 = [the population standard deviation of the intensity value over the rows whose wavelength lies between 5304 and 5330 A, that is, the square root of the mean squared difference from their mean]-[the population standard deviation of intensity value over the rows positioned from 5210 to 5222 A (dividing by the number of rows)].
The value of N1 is 0.2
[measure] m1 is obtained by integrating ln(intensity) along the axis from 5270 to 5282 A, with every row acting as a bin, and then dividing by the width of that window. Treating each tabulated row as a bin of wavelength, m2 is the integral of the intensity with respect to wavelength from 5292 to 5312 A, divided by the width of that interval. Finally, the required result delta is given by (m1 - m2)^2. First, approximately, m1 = 3.22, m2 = 24.2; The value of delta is 438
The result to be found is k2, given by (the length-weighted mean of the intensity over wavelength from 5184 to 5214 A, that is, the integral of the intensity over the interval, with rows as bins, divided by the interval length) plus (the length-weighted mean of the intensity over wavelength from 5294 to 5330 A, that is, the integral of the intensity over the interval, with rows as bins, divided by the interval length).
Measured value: 48.10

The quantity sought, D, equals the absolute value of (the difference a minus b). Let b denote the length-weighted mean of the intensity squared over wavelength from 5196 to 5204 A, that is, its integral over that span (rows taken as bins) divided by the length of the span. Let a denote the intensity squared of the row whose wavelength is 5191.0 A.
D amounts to 12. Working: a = 557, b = 546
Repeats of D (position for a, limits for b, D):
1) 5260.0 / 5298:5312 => 44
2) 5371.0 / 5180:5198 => 110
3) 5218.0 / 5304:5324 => 93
